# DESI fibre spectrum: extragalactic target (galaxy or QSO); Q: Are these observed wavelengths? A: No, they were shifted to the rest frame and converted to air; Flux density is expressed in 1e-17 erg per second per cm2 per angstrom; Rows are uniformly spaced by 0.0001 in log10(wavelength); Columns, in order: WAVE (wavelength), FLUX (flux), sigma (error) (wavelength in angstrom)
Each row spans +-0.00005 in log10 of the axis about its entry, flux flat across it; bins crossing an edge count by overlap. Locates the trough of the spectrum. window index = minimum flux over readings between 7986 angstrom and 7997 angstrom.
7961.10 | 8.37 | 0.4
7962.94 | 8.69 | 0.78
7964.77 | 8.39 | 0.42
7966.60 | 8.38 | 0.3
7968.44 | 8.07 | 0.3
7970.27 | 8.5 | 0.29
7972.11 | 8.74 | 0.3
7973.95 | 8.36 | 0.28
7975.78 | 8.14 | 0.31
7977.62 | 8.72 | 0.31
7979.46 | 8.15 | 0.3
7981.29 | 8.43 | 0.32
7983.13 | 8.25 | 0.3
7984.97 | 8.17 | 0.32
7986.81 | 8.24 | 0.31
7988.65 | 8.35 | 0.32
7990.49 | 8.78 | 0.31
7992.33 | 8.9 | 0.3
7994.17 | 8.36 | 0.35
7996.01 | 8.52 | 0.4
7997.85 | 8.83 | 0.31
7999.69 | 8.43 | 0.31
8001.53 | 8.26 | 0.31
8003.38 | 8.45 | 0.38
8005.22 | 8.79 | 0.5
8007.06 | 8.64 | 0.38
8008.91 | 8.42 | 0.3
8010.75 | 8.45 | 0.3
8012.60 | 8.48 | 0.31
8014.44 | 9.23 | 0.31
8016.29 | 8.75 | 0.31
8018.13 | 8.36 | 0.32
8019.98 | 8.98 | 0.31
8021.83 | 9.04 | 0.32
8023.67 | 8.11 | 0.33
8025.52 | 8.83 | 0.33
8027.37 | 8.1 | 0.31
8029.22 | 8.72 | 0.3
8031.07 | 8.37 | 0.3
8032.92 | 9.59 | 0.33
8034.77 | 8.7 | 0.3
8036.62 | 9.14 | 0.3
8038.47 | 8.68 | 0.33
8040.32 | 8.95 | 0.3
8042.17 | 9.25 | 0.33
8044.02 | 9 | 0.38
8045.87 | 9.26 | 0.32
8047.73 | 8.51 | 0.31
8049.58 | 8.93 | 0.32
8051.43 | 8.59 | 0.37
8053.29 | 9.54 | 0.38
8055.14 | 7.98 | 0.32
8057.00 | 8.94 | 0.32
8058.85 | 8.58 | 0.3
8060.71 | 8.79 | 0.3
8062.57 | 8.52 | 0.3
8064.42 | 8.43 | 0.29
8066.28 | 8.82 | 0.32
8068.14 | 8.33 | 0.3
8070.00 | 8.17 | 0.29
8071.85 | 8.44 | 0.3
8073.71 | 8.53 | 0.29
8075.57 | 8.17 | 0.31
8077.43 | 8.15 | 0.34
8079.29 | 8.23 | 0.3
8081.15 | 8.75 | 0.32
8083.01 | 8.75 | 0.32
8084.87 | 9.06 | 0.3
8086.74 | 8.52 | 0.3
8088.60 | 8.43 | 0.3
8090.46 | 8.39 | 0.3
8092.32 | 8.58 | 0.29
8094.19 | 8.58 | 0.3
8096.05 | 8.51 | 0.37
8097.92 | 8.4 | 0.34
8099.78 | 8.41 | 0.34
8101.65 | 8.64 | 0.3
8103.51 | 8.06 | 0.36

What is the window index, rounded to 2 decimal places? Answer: 8.24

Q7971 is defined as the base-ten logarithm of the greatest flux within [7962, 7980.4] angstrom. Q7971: 0.942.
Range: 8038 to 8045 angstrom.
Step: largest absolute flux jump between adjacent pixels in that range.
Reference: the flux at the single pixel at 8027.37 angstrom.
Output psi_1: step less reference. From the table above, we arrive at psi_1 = -7.80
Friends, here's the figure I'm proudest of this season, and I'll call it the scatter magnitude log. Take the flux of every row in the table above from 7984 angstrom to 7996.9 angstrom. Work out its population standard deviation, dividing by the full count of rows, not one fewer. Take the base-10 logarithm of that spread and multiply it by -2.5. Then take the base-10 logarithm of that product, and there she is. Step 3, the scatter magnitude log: 0.17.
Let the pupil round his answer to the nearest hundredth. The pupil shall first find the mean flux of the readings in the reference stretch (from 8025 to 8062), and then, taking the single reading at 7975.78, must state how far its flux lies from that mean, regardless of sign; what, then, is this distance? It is 0.68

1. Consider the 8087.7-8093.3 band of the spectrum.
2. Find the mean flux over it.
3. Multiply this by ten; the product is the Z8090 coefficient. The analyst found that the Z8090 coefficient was 84.7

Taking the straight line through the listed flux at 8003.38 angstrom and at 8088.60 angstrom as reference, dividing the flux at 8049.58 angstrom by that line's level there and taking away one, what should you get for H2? 0.06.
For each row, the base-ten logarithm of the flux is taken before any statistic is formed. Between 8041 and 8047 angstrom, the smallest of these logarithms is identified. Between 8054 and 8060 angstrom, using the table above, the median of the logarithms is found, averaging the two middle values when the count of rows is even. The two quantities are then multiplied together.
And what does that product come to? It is 0.891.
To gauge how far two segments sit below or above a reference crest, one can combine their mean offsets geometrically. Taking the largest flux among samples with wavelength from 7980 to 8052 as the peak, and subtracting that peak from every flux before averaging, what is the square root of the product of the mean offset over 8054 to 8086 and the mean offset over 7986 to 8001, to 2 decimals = 1.06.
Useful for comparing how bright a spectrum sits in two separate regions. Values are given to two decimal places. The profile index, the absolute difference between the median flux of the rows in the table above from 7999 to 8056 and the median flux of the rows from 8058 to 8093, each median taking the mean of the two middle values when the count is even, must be 0.18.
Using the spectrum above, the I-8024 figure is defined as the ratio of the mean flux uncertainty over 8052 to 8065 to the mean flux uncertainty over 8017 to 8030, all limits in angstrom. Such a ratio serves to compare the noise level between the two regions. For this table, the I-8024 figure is 1.00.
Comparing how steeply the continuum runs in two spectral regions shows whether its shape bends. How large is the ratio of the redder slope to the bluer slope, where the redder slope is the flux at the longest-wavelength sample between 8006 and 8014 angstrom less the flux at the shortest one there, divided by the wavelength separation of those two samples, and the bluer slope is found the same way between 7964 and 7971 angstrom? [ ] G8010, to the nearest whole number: -1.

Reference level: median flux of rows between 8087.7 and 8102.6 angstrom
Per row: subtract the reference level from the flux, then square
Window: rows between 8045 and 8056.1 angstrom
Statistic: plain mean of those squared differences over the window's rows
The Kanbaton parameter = 0.37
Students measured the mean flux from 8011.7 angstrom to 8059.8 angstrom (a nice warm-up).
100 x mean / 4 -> 220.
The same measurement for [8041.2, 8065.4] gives 220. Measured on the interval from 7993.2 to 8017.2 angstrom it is 215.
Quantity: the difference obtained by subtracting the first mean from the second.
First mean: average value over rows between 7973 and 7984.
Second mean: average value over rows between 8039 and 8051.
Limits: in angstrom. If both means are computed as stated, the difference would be 0.6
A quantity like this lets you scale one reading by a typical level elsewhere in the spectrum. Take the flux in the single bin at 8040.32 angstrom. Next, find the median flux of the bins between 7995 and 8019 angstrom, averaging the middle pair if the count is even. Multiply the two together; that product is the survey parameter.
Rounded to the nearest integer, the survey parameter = 76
